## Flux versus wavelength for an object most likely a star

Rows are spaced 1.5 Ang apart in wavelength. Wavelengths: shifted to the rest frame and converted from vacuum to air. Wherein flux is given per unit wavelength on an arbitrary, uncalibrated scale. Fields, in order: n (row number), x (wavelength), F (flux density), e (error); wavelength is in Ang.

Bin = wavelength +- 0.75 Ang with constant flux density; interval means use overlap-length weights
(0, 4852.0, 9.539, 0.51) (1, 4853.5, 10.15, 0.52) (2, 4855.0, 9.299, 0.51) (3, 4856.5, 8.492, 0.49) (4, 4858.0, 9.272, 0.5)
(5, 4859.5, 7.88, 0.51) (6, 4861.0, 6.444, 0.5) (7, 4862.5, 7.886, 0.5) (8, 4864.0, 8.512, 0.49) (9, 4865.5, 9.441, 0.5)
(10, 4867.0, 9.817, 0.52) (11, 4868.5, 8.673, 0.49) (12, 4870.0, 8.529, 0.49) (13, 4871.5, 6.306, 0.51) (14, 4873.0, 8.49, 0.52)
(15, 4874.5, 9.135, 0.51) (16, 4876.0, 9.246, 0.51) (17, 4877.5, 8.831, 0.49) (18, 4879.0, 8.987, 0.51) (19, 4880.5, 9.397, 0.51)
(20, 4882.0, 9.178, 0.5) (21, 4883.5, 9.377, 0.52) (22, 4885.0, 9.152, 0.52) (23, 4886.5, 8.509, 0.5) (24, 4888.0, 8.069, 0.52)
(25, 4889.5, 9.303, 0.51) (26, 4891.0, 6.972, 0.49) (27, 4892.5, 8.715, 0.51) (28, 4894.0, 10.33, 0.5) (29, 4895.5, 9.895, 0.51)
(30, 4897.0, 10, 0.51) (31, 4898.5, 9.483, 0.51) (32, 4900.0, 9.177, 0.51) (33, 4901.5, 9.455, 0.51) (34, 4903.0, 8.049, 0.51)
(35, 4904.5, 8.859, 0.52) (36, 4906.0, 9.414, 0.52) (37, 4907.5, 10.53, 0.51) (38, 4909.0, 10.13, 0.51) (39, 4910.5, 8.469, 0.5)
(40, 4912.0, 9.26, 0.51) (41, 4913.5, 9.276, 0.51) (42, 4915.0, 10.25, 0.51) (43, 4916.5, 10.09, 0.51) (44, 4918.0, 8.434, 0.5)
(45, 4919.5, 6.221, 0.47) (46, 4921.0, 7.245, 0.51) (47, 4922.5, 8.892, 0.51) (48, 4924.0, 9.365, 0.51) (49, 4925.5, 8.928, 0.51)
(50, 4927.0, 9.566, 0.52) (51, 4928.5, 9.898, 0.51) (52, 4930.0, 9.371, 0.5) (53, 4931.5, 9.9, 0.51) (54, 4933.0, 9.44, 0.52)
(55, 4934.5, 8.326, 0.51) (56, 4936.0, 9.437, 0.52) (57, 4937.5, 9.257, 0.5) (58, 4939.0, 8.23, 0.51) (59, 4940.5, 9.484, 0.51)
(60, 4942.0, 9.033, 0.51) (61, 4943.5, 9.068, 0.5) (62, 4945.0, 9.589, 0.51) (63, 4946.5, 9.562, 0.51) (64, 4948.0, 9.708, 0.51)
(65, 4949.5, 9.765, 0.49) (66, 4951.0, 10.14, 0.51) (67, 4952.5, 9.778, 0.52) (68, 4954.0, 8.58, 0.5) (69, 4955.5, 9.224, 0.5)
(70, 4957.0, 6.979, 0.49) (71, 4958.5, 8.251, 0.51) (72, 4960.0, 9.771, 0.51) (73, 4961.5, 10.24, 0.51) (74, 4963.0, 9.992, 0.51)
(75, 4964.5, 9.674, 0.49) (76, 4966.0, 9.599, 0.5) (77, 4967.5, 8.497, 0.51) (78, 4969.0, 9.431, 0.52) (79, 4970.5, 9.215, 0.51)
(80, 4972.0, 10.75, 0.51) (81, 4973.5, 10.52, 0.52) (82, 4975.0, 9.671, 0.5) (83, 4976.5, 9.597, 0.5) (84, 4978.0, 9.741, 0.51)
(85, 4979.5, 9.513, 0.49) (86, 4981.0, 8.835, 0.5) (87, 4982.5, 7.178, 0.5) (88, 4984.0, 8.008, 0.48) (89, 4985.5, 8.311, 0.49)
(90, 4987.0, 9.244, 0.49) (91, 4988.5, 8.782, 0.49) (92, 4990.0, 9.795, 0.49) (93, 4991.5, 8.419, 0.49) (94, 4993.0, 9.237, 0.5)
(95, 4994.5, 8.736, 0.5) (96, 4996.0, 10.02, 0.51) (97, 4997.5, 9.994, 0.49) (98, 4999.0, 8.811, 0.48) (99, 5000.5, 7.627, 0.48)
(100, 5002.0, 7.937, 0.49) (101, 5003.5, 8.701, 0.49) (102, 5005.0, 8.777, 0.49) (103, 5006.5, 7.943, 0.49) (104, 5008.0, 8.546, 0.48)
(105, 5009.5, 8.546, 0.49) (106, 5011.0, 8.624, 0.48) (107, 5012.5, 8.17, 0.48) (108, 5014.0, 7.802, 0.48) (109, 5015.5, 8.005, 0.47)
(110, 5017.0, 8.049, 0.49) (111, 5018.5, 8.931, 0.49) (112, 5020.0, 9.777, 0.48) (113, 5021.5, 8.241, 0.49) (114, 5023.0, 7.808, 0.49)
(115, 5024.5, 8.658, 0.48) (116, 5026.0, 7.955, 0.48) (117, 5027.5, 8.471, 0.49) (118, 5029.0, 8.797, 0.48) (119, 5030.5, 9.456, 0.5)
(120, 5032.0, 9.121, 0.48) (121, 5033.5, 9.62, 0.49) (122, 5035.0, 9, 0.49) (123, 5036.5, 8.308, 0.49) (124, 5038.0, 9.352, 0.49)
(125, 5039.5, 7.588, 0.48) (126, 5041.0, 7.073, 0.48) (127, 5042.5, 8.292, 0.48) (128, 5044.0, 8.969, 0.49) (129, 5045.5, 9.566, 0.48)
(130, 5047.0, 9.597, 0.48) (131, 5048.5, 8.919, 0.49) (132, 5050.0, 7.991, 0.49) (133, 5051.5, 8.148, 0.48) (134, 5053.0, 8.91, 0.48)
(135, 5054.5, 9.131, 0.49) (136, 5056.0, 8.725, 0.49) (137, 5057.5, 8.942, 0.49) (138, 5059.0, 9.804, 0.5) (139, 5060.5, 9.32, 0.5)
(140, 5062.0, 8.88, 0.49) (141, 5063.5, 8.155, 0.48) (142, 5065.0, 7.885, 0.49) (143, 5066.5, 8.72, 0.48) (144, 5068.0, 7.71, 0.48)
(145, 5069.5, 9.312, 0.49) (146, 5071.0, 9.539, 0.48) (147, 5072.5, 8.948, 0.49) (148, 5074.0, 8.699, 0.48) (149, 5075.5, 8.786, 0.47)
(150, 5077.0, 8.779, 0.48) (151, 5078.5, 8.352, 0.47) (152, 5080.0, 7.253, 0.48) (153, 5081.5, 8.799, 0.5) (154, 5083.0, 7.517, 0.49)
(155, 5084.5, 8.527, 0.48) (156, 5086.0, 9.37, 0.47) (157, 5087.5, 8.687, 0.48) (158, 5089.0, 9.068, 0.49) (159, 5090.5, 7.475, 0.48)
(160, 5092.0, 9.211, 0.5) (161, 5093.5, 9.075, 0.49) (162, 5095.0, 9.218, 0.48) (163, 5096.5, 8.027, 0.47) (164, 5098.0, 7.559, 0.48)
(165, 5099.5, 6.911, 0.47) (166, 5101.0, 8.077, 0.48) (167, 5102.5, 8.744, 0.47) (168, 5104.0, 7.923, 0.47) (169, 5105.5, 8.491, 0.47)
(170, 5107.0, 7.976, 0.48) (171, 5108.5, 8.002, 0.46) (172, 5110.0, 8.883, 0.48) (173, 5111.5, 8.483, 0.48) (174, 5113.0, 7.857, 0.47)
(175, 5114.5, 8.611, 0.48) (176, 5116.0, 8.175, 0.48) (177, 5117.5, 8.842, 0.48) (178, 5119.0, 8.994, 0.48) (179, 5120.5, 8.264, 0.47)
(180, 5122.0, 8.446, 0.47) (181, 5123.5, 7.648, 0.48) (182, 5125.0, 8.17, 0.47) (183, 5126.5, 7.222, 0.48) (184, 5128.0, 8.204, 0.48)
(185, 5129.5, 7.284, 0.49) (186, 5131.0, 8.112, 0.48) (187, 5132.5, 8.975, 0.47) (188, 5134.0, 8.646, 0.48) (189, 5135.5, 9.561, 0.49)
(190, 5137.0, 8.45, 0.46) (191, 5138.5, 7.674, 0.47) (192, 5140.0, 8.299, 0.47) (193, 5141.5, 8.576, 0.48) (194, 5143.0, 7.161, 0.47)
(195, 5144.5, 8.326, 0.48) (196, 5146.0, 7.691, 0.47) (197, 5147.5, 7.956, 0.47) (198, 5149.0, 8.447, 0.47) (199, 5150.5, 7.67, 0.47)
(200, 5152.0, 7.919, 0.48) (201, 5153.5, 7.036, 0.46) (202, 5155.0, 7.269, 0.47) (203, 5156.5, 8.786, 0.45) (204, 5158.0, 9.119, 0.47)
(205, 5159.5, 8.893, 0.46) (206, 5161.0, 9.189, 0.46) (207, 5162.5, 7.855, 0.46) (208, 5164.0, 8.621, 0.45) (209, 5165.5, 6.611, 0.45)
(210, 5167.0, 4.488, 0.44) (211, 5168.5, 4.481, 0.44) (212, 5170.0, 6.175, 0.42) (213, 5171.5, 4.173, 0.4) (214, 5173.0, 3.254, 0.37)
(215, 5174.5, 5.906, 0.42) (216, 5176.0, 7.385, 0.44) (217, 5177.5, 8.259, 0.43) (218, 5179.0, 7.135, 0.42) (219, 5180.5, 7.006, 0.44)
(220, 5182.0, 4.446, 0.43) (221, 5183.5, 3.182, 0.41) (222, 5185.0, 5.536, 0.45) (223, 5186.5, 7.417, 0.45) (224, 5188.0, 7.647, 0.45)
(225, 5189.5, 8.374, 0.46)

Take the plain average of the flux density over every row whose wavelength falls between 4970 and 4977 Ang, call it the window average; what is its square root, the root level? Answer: 3.2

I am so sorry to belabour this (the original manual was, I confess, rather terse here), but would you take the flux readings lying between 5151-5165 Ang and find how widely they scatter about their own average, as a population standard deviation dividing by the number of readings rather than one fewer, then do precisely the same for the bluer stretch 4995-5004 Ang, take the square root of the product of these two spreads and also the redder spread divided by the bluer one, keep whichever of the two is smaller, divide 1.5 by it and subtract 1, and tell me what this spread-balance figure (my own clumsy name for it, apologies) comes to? 0.8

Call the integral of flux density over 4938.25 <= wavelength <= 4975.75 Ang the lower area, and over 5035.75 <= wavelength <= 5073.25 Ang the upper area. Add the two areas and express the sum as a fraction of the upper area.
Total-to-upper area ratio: 2.08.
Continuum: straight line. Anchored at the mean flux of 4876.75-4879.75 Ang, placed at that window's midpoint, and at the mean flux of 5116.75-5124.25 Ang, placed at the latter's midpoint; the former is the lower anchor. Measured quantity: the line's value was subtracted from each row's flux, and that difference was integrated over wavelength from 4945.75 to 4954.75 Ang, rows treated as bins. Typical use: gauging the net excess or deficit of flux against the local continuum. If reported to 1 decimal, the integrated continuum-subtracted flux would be 7.4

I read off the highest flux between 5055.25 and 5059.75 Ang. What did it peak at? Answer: 9.804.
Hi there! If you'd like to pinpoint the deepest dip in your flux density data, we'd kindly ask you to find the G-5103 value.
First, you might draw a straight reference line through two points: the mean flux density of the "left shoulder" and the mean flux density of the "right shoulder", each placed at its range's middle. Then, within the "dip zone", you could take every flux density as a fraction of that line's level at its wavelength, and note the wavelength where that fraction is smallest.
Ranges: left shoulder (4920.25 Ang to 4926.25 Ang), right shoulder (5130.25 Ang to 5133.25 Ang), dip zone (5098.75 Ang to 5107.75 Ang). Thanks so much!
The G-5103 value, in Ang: 5099.5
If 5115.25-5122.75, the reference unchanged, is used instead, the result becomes 5116.0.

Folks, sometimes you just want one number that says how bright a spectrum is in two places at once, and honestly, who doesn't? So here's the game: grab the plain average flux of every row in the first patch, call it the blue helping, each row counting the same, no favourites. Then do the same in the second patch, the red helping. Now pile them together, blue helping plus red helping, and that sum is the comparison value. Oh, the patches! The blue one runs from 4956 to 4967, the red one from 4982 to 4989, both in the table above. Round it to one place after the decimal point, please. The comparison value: 17.5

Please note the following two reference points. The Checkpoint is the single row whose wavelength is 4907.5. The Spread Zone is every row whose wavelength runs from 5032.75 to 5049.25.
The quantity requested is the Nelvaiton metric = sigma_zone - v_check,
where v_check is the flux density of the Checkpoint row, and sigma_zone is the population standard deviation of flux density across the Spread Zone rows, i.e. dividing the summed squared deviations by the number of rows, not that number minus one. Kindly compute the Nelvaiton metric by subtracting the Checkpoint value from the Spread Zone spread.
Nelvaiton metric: -9.72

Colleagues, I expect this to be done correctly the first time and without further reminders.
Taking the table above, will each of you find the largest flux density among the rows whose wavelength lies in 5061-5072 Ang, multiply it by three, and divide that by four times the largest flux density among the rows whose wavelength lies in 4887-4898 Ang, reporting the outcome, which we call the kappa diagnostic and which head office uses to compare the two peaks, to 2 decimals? 0.69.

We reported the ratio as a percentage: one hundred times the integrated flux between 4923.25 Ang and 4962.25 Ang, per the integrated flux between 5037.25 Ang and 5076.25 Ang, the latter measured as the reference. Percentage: 106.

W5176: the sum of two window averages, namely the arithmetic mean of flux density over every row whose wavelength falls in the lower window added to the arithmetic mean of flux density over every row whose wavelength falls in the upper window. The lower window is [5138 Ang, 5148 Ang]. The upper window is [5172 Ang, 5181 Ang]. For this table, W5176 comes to 14.4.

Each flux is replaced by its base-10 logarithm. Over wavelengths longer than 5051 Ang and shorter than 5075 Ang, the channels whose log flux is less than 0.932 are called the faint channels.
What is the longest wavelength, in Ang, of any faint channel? 5068.0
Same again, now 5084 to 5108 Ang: 5107.0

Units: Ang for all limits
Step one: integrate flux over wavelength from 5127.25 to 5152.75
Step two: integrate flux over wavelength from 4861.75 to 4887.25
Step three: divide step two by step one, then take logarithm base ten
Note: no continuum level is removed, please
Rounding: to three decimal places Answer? 0.032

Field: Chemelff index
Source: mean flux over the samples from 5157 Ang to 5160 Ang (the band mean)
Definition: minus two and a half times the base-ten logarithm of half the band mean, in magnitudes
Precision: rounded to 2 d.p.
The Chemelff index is -1.63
